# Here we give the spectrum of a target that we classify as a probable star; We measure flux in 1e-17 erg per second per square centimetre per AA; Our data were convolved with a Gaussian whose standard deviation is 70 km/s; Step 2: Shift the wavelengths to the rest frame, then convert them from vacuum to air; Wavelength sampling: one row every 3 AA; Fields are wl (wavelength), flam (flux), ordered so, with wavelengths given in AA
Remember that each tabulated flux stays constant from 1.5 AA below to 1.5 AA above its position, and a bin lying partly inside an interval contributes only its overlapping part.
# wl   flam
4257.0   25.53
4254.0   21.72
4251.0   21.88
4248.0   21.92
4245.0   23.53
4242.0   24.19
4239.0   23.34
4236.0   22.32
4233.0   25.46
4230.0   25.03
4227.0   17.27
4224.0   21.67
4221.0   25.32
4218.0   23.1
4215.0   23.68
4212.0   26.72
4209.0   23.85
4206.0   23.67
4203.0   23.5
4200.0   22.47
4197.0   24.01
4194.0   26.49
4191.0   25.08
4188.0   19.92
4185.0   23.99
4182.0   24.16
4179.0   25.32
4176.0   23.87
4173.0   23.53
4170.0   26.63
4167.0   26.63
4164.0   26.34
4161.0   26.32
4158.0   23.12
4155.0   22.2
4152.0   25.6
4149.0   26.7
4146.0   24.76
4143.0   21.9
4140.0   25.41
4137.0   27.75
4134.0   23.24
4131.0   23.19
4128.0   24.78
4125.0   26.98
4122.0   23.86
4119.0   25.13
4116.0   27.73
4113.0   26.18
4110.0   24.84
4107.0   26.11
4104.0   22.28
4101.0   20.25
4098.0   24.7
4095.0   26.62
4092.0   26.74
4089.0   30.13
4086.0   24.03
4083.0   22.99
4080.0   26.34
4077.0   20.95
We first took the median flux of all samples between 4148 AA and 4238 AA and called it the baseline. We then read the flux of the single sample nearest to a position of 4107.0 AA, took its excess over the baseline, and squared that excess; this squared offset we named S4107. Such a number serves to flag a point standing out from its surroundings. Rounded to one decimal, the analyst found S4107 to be 4.5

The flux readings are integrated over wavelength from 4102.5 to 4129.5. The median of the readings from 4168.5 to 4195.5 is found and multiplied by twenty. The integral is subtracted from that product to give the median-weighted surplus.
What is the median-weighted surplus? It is -200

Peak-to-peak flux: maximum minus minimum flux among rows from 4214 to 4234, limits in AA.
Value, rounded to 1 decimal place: 8.2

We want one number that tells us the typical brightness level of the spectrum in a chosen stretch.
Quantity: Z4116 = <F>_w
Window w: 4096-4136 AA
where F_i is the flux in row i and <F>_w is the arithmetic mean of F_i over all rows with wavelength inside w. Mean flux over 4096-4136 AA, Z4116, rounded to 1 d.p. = 24.6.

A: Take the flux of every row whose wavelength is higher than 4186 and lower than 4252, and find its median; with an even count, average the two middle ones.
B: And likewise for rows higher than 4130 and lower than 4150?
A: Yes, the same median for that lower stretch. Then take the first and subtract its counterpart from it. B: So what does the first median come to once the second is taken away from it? -1.2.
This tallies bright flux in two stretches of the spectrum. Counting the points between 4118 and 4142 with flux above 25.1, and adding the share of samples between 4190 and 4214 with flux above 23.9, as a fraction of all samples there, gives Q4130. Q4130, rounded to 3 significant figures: 4.50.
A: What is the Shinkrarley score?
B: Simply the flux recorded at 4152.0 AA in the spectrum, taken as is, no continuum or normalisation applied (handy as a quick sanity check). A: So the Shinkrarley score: 25.6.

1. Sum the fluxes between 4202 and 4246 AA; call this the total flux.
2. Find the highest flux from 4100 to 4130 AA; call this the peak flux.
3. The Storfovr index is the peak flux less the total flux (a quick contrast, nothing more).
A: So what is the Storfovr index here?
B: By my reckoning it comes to -325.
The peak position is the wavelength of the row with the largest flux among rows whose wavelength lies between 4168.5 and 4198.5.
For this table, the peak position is 4170.0 AA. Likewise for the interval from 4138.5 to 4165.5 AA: 4149.0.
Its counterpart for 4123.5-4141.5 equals 4137.0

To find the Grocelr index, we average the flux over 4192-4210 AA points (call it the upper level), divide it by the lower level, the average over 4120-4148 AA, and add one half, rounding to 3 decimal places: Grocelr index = 1.473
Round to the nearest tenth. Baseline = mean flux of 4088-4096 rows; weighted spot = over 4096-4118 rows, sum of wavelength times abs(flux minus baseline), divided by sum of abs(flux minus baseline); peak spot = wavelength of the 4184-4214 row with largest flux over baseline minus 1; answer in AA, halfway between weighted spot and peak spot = 4157.9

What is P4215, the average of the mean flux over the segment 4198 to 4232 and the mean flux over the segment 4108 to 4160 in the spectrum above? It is 24.1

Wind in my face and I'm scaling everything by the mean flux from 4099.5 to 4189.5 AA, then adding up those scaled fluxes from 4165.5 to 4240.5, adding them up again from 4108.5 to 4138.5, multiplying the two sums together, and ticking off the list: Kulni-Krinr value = 250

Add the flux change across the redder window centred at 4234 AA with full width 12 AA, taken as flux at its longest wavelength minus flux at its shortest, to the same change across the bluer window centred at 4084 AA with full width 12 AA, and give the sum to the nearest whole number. 2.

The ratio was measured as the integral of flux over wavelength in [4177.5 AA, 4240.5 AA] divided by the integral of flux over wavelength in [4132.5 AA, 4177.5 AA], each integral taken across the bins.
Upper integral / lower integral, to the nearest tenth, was 1.3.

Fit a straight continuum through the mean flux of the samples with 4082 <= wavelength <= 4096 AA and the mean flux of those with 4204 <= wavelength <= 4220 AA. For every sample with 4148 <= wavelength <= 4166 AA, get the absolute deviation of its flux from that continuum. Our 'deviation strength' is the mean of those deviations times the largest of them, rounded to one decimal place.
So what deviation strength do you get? 4.6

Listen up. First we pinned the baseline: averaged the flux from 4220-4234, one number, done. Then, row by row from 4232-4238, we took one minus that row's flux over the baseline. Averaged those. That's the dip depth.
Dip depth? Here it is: -0.041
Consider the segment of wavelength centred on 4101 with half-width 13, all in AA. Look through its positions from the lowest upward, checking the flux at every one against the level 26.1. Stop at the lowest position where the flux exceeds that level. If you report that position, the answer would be 4089.0 AA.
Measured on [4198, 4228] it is 4212.0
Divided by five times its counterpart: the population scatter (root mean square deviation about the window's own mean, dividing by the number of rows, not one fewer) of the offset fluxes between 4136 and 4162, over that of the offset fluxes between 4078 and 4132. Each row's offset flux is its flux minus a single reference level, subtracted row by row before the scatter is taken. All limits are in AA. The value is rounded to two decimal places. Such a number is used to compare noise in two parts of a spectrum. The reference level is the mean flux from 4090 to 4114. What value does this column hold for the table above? 0.18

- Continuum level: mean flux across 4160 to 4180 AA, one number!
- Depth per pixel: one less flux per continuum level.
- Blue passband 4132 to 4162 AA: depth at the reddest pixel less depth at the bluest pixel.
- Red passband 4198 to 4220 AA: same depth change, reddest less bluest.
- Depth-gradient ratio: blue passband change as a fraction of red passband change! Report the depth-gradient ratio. 4.9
